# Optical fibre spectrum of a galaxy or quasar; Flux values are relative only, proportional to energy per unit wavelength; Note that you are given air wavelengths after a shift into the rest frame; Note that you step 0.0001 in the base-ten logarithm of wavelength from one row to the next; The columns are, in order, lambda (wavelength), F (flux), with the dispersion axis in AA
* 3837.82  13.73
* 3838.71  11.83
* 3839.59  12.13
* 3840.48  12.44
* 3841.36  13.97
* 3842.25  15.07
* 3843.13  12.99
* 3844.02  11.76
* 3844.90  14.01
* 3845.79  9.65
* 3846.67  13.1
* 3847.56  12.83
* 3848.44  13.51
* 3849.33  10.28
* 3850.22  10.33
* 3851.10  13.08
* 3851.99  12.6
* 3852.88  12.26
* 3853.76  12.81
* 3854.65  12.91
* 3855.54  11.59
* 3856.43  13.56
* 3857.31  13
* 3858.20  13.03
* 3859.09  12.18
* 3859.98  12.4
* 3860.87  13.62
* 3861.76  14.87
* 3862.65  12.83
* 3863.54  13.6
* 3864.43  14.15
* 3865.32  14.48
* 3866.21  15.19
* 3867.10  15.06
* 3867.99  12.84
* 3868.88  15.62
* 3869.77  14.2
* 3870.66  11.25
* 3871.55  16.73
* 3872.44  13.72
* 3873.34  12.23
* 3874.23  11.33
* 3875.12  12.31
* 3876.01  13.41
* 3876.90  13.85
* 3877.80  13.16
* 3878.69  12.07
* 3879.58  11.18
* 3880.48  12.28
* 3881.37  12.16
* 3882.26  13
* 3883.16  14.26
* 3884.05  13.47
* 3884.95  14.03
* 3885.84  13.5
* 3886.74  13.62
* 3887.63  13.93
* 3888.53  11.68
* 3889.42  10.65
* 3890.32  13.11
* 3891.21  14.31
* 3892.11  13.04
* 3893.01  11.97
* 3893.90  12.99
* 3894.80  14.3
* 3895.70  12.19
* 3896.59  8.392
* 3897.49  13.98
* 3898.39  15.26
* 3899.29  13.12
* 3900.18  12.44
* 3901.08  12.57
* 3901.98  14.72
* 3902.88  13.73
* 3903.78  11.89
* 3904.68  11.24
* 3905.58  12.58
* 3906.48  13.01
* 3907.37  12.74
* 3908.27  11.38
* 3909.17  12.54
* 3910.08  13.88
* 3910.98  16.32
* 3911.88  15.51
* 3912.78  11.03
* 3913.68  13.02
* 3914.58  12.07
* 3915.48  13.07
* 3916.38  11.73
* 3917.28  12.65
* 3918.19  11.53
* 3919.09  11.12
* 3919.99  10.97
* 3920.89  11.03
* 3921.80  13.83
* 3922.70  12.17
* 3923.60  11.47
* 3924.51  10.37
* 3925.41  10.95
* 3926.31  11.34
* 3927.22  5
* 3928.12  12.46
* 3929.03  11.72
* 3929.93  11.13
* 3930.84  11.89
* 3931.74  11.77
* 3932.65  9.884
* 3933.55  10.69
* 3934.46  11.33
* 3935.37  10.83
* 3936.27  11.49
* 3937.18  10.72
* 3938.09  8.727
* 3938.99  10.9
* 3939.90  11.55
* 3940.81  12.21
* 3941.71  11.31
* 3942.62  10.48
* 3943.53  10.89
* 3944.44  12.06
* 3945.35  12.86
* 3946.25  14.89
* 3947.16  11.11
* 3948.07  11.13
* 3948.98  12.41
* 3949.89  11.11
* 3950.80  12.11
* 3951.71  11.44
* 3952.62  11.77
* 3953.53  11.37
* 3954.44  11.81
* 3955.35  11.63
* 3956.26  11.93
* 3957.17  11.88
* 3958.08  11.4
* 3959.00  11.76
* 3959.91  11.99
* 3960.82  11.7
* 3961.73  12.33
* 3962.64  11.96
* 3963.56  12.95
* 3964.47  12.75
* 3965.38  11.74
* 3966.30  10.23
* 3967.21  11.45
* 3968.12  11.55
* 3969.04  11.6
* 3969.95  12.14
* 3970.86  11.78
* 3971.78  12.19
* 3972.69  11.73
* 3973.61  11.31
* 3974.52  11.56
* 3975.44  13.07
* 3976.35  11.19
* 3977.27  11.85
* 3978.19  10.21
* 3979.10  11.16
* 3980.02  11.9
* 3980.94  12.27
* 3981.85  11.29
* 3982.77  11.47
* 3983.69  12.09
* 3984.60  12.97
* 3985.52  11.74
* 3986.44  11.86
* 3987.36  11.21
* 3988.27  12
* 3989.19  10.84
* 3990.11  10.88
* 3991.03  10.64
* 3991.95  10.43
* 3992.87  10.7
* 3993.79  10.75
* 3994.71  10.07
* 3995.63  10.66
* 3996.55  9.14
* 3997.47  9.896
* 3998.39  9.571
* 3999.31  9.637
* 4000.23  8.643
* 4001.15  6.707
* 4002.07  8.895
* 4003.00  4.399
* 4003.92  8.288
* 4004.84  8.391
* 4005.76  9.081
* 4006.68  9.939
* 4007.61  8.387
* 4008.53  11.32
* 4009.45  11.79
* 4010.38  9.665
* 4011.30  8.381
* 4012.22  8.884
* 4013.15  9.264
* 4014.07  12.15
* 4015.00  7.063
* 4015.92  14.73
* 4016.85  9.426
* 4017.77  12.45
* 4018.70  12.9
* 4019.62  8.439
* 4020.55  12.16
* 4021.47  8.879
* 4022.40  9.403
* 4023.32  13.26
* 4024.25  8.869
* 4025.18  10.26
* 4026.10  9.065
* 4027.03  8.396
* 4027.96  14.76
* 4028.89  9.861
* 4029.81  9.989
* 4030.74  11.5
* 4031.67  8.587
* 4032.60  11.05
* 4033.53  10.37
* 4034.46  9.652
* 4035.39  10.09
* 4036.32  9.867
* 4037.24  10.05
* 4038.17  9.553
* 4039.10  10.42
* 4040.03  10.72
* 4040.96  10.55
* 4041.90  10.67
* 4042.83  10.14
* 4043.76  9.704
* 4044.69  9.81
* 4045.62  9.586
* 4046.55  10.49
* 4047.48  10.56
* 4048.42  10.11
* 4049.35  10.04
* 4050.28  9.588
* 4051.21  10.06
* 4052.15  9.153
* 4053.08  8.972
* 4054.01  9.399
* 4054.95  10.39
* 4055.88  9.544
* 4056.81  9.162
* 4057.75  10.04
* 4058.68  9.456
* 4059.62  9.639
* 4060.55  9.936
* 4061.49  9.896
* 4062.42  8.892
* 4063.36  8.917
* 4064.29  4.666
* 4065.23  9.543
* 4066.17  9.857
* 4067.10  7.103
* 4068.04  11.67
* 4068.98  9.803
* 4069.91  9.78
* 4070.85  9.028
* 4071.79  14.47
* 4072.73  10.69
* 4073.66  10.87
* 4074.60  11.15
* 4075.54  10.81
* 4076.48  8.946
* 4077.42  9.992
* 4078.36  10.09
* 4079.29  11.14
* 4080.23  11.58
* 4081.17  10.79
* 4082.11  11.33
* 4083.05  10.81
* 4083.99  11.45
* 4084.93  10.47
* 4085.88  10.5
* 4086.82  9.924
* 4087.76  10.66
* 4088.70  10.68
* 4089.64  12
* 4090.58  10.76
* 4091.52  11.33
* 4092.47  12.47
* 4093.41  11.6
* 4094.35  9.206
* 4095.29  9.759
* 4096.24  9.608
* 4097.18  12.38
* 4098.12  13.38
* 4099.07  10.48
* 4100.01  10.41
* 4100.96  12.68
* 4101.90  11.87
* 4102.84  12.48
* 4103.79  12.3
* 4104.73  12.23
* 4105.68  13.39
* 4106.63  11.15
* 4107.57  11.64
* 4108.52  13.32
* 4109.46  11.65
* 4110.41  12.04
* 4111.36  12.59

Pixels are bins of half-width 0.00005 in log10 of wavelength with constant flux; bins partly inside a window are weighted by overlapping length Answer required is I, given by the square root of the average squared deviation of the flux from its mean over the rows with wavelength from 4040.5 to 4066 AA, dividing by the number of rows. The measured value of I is 1.1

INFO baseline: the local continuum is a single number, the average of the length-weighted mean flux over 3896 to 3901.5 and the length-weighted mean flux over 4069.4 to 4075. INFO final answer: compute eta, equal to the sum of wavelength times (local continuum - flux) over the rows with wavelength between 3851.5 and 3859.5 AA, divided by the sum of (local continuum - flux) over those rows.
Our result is 3855.7 AA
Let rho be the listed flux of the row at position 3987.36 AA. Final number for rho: 11.21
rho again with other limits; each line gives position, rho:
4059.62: 9.639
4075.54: 10.81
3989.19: 10.84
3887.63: 13.93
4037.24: 10.05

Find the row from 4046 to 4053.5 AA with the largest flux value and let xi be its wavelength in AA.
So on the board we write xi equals 4047.48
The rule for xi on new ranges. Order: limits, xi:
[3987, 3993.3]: 3988.27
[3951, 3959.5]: 3956.26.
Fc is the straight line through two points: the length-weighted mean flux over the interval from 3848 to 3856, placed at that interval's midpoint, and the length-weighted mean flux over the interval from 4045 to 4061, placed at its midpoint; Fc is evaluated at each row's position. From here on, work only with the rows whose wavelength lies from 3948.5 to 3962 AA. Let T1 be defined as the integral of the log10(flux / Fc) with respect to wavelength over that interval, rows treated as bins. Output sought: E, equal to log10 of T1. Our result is -0.37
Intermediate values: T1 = 0.4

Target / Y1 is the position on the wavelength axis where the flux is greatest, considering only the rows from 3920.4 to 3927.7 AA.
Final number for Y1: 3921.80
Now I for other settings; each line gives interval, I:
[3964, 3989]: 0.6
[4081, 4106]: 1.1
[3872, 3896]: 1.0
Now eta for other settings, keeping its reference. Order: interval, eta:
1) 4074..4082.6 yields 4077.7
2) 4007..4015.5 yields 4011.7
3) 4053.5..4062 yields 4057.7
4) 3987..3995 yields 3992.0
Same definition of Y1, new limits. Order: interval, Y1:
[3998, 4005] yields 3999.31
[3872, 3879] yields 3876.90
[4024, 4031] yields 4027.96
